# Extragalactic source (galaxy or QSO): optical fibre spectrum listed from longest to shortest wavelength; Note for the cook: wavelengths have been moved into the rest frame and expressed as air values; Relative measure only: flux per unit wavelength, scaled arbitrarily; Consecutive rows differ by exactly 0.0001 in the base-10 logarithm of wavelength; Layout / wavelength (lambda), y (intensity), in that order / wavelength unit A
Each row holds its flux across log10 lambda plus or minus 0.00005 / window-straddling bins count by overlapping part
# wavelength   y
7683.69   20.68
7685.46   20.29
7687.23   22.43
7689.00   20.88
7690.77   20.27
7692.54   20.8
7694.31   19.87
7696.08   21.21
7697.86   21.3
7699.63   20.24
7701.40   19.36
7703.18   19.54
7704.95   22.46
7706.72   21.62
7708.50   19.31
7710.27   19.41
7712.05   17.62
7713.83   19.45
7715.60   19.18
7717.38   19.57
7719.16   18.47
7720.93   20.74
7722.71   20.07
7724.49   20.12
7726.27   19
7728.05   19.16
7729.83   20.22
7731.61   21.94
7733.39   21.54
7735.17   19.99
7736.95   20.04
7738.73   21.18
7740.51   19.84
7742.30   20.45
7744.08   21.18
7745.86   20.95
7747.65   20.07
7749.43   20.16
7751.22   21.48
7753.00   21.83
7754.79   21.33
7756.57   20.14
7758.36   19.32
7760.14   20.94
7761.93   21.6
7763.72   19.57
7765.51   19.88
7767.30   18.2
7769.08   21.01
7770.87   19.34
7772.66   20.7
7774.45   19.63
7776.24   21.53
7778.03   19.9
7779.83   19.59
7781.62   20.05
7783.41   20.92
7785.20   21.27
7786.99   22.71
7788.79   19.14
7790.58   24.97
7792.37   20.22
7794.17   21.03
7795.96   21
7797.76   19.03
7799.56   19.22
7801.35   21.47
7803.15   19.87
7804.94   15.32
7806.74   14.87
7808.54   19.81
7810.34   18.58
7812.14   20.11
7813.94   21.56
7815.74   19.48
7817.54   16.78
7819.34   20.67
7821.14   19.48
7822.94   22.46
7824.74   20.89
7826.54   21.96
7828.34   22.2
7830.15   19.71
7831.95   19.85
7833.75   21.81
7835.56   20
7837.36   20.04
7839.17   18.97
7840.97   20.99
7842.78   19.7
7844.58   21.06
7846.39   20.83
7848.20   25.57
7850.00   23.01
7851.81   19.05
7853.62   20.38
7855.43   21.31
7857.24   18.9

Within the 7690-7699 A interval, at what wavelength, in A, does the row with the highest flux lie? 7697.86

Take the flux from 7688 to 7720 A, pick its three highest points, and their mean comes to 21.8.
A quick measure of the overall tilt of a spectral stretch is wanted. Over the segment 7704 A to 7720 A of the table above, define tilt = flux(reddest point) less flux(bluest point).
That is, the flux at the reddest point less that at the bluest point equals -4.0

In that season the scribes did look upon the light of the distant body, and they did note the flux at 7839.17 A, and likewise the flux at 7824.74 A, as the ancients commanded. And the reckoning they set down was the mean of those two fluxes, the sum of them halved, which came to 19.9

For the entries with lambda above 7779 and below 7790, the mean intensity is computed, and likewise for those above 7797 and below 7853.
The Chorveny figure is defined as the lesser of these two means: 20.1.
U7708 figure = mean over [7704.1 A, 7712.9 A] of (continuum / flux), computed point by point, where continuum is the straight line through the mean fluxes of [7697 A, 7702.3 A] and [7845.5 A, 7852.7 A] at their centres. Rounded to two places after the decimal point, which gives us 1.02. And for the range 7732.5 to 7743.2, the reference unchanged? 1.01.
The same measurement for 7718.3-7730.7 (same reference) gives 1.05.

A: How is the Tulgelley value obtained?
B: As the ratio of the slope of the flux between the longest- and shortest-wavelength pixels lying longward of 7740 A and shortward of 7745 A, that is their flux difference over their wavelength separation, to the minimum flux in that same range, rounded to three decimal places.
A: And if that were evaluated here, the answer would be 0.019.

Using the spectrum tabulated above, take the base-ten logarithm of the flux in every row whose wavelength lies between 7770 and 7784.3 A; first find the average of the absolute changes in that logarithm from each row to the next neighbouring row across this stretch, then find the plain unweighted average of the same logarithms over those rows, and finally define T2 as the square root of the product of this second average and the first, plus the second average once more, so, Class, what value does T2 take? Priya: 1.48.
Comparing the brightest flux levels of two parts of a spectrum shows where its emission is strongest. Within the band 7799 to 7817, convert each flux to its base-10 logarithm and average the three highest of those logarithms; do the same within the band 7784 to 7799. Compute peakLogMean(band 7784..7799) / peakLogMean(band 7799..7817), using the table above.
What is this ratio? 1.028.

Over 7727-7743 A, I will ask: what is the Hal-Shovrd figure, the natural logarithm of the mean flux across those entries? 3.02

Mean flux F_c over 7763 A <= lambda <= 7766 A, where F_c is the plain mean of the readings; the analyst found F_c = 19.7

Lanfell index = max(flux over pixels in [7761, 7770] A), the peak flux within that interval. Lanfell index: 21.6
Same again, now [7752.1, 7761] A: 21.83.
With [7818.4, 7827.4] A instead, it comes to 22.46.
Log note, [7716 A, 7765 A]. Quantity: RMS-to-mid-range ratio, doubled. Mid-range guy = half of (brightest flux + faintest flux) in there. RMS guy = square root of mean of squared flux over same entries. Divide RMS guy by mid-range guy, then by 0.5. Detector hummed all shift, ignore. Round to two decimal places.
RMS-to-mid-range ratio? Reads 2.02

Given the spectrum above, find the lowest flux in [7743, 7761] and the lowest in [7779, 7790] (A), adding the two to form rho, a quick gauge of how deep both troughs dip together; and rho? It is 38.5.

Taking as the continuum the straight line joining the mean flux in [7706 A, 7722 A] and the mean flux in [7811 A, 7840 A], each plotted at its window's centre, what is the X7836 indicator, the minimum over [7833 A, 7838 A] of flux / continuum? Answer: 0.98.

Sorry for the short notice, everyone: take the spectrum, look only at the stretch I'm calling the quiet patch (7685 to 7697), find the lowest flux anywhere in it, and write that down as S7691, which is 19.87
